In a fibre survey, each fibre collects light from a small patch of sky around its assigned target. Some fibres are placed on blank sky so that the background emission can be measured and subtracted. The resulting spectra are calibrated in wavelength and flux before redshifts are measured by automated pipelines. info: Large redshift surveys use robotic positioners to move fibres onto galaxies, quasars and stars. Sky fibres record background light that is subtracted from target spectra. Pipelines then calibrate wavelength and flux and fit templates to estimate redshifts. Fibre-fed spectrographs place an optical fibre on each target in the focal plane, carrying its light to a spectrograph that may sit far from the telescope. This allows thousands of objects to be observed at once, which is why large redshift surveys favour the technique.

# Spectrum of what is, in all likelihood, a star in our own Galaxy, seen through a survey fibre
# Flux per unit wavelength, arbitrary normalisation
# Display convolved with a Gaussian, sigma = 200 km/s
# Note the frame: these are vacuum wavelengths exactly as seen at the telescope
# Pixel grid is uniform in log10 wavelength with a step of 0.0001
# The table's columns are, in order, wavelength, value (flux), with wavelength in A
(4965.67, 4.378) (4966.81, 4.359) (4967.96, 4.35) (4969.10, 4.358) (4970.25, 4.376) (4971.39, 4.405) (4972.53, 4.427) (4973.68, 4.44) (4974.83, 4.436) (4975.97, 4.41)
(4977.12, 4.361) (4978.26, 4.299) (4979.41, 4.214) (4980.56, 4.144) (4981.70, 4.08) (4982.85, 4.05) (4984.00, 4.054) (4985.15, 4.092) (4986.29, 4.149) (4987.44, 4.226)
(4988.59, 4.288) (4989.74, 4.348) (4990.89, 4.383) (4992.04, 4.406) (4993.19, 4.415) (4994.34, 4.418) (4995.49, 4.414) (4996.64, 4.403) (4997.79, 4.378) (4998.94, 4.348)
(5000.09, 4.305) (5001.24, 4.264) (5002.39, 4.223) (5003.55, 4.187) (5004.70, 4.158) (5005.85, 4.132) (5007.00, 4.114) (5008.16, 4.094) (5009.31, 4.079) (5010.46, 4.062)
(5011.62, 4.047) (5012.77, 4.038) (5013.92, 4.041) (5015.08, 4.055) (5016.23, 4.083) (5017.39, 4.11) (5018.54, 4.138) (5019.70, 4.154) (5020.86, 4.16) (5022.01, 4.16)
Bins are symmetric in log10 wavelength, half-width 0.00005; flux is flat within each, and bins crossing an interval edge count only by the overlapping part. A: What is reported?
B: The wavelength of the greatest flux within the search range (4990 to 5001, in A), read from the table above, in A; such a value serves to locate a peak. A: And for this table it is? 4994.34 A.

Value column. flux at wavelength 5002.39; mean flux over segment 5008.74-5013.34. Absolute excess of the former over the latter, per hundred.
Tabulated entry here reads 0.0017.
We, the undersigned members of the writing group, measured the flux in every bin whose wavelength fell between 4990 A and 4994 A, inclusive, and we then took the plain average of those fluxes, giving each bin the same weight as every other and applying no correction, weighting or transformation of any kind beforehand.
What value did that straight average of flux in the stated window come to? 4.40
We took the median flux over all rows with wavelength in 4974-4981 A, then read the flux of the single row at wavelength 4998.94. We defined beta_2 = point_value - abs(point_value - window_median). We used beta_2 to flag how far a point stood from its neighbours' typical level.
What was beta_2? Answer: 4.33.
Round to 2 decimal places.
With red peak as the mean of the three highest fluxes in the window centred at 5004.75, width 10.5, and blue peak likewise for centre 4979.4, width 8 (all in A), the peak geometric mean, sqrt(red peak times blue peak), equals 4.31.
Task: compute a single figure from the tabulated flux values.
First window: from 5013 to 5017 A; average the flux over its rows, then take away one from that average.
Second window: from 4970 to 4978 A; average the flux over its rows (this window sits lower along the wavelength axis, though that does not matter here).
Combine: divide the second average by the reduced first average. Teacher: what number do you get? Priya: 1.44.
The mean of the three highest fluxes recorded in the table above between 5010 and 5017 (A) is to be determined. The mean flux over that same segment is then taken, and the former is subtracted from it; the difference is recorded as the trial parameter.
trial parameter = -0.01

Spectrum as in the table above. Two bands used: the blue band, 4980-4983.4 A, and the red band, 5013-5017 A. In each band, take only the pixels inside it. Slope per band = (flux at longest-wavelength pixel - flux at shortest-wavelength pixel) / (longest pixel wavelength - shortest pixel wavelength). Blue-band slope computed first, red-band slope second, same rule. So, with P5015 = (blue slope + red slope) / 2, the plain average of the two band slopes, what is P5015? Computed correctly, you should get -0.011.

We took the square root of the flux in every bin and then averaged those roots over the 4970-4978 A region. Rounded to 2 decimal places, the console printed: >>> 2.10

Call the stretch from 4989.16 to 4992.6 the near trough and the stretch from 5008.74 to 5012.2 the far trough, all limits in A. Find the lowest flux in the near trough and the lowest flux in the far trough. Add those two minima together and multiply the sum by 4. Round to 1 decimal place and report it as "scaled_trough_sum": 33.6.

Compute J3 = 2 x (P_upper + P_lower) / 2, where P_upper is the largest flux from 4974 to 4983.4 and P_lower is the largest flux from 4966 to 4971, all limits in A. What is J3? 8.81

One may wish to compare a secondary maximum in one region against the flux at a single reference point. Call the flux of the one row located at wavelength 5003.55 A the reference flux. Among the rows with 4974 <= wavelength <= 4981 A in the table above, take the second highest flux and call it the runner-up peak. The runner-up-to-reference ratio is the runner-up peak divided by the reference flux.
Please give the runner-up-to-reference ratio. 1.05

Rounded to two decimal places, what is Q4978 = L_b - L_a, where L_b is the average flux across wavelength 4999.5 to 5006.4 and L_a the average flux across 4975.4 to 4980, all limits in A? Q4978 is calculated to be -0.11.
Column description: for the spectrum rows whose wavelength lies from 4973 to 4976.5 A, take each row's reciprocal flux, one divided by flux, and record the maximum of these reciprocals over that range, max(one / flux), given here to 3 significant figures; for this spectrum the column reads 0.227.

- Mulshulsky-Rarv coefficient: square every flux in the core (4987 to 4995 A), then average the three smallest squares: 18.4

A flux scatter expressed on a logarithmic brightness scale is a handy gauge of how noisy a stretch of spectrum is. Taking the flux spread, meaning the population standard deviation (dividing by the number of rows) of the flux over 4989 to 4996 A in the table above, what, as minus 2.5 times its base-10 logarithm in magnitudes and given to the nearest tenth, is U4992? 4.0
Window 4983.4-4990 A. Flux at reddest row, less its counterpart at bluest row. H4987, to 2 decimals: 0.29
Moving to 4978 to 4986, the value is -0.21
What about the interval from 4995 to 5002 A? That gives -0.15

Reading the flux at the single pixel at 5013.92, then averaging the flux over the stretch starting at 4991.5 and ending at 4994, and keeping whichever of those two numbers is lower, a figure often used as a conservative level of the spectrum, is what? 4.04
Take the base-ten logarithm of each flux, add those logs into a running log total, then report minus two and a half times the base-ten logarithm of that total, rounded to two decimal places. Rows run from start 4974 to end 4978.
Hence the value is -0.71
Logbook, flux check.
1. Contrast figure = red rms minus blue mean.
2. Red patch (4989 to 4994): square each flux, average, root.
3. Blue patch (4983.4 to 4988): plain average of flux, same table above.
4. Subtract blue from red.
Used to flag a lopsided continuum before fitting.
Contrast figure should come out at 0.26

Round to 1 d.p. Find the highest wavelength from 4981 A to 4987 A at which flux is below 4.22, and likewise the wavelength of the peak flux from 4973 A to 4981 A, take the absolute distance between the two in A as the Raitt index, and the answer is 12.6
